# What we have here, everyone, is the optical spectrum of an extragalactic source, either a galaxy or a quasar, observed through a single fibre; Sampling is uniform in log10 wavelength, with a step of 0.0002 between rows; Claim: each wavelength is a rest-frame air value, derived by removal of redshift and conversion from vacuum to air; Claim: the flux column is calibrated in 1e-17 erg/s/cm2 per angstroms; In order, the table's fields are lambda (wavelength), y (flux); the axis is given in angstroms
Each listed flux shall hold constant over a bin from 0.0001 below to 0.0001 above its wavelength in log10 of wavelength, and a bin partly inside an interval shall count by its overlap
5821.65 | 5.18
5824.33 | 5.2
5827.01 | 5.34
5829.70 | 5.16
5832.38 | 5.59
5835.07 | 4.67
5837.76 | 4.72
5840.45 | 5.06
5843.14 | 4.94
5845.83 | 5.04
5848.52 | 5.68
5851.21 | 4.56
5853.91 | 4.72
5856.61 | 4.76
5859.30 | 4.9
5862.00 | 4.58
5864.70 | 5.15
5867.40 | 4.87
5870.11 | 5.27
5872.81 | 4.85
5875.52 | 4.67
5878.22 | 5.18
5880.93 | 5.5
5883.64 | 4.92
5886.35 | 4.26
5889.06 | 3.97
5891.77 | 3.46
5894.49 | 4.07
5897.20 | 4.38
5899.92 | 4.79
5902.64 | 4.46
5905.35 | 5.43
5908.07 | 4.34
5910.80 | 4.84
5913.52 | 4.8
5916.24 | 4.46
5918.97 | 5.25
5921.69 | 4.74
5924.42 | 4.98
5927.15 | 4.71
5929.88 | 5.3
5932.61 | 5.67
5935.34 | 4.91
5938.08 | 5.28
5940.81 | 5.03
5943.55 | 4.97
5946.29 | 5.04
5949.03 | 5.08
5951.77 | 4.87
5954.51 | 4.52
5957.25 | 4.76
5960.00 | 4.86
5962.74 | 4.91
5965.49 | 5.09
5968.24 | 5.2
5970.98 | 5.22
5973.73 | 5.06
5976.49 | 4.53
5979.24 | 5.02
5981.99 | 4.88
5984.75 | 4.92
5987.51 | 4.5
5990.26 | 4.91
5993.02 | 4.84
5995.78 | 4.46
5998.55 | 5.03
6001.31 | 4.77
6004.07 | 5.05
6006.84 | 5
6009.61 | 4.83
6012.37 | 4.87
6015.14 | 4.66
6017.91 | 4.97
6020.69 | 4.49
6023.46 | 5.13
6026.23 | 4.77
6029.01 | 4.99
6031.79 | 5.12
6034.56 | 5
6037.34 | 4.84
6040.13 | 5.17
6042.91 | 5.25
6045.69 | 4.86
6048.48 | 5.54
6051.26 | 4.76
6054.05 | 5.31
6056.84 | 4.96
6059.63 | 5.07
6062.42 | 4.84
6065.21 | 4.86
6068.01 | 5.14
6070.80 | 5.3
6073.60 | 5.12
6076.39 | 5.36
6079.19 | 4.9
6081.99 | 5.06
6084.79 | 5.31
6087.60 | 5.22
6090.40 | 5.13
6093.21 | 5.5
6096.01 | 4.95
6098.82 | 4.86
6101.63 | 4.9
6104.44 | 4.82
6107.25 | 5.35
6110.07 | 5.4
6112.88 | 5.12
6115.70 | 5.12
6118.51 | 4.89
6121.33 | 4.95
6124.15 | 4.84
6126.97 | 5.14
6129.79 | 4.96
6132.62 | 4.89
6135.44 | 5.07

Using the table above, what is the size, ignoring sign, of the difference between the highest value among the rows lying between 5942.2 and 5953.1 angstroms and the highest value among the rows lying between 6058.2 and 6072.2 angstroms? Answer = 0.22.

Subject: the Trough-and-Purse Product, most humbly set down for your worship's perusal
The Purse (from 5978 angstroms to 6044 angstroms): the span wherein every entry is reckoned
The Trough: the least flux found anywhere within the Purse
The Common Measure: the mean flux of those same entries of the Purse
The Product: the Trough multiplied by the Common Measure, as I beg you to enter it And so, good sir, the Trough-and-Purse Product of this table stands 22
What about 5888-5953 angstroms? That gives 17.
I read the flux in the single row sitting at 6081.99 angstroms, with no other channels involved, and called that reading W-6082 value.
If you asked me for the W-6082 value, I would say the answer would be 5.06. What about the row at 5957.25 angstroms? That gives 4.76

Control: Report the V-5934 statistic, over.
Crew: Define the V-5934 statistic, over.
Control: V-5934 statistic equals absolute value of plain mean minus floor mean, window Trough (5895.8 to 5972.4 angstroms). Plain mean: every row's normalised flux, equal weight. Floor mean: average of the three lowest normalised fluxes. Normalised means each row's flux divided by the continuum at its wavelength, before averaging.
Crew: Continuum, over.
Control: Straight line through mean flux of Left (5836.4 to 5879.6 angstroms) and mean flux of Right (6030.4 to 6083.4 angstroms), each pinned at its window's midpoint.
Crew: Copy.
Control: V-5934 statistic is 0.10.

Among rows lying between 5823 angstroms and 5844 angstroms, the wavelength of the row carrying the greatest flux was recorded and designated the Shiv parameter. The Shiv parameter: 5832.38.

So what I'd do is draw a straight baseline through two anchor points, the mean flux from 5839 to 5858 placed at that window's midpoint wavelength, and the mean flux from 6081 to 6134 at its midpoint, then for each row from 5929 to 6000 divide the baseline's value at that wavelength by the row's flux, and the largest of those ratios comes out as 1.13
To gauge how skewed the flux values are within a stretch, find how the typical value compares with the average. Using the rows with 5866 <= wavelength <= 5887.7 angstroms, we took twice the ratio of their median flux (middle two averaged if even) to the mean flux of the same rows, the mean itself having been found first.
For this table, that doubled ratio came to 1.982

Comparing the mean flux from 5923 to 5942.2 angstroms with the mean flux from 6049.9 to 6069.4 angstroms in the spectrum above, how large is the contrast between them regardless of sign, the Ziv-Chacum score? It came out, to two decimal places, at 0.13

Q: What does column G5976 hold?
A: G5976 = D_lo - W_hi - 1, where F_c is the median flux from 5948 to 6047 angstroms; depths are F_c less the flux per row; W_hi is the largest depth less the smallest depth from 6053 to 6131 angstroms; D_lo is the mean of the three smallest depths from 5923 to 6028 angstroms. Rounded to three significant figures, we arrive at -2.19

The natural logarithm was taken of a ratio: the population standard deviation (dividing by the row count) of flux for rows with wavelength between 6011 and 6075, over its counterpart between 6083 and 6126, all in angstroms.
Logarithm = 0.1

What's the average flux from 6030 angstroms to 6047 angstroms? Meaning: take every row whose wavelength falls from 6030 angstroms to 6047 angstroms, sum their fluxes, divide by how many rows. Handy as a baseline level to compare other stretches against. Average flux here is 5.04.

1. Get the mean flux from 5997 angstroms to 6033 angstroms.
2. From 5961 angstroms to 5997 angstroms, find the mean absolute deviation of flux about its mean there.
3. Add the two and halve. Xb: 2.54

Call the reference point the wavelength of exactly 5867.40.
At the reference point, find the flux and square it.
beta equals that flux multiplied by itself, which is 23.7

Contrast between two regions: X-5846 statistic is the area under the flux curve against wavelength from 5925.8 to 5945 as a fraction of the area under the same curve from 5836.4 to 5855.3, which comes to 1.05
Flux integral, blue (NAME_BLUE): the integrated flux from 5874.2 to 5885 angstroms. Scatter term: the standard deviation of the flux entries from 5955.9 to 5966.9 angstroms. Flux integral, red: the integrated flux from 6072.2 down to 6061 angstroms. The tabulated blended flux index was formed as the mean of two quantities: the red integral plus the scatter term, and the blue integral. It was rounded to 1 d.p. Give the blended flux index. 55.6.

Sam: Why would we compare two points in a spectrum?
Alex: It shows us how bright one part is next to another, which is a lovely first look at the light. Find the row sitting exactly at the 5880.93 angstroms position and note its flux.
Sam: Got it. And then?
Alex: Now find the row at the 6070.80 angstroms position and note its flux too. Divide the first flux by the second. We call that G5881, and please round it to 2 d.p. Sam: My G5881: 1.04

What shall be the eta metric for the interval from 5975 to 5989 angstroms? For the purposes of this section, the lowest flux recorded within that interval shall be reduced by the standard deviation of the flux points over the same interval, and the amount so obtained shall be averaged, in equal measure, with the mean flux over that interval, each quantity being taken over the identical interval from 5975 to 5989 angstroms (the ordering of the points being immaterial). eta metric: 4.5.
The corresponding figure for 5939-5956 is 4.6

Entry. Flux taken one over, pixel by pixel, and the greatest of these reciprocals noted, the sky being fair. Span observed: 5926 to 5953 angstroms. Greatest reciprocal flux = 0.212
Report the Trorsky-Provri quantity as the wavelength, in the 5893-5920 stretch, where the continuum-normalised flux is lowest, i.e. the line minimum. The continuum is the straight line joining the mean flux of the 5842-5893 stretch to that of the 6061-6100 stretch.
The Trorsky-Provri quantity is 5894.49 angstroms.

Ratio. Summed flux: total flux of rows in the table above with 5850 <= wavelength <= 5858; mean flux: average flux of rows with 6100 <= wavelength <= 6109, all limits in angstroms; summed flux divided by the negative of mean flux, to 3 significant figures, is -2.79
